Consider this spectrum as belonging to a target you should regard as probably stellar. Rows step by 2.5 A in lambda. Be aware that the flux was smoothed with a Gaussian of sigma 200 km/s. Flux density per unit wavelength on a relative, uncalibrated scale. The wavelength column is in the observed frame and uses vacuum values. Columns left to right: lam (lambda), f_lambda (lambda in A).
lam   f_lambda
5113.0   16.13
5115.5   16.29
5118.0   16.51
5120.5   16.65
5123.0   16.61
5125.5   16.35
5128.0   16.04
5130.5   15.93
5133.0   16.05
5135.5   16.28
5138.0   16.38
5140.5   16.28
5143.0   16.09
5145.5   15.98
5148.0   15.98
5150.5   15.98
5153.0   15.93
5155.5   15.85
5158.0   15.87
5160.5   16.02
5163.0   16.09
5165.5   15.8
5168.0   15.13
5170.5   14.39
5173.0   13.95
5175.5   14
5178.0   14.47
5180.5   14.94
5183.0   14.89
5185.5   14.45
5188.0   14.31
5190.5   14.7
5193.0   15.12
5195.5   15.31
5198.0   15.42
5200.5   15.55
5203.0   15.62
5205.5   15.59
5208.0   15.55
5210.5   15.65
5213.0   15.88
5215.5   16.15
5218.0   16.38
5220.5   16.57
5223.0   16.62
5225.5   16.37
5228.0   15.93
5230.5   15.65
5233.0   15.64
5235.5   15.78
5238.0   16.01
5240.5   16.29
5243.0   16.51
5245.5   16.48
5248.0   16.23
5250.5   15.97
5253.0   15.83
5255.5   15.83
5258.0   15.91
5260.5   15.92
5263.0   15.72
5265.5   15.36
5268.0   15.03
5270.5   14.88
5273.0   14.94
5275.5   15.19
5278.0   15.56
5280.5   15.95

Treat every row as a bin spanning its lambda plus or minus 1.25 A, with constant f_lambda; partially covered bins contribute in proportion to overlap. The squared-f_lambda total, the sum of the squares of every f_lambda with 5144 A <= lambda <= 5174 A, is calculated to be 2919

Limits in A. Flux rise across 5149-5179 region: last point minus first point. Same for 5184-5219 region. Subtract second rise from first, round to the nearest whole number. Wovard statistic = -3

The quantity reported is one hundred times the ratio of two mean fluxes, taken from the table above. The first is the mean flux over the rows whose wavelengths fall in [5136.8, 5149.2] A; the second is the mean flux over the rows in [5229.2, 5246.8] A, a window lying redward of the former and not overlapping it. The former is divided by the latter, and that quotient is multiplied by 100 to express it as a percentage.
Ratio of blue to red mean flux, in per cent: 100.6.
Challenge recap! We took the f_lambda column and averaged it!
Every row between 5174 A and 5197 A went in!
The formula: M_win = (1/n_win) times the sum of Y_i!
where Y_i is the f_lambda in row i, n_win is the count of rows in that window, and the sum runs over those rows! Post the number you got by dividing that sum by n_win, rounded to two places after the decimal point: 14.69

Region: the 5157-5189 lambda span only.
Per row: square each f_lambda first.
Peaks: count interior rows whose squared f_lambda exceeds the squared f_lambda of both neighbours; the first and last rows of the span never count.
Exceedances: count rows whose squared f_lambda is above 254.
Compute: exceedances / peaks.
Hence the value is 1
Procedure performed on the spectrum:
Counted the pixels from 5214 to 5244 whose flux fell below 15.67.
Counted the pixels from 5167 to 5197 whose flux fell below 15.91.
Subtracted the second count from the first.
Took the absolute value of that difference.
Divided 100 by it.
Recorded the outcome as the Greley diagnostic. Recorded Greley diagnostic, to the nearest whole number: 10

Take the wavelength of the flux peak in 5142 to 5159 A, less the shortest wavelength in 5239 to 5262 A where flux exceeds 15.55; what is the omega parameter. -97.5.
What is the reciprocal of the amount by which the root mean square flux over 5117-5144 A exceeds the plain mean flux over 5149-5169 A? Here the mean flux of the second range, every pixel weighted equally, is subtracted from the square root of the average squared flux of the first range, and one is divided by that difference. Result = 2.2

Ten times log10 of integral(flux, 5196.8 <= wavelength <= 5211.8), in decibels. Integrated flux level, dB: 23.7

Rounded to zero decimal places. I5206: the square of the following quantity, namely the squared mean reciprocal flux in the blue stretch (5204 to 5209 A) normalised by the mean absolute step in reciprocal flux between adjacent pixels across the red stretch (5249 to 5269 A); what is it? 39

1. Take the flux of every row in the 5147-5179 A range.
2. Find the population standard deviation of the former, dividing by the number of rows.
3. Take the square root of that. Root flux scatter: 0.9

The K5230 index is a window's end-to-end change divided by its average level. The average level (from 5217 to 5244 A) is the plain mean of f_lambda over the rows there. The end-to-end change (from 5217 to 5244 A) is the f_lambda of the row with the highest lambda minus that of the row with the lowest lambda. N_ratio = 0.01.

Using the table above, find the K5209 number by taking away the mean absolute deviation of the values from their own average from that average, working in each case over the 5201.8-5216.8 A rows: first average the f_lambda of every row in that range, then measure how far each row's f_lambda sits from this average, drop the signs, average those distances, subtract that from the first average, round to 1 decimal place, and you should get 15.6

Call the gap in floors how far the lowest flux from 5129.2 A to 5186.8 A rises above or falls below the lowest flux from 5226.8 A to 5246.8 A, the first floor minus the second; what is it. -1.7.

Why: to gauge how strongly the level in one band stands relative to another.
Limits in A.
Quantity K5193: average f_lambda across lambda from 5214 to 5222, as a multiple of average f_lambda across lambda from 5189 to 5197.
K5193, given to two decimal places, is 1.09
